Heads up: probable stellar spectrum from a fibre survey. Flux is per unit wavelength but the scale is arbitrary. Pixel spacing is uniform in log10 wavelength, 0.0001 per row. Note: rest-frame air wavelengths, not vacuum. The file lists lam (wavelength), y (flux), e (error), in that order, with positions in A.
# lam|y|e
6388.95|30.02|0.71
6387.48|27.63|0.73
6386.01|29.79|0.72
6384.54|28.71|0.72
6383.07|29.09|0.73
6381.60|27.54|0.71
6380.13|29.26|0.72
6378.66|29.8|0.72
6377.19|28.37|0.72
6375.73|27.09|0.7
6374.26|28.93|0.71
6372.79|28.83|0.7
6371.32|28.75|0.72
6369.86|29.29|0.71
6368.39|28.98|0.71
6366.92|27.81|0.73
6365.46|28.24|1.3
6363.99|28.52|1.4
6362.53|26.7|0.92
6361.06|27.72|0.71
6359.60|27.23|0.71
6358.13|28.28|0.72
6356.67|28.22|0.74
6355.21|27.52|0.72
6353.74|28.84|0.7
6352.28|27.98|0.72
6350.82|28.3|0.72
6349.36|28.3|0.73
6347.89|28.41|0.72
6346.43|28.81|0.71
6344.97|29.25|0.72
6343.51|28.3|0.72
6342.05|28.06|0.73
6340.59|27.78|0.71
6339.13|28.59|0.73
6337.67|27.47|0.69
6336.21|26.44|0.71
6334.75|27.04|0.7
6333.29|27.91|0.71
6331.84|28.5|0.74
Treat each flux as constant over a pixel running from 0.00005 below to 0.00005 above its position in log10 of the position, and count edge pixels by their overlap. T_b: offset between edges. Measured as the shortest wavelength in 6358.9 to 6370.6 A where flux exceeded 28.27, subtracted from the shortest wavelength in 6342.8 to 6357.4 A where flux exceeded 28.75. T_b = -19.0 A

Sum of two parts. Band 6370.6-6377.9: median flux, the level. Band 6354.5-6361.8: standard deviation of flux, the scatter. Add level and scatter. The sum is 29.2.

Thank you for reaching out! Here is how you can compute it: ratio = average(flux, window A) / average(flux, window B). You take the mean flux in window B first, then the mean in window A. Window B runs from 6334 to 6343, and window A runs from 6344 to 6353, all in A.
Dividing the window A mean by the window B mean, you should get 1.03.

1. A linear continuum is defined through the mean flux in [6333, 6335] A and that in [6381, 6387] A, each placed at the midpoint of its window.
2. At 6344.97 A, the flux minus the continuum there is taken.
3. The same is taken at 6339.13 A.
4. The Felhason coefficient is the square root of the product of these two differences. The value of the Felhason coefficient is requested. 1.2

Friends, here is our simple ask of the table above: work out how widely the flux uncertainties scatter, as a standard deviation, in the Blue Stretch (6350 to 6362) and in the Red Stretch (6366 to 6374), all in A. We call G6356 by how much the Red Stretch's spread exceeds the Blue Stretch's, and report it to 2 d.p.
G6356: 0.00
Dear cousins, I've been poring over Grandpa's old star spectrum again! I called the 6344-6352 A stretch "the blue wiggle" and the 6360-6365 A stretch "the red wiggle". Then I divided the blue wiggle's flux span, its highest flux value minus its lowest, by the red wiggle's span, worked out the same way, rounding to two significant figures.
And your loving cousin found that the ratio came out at 0.52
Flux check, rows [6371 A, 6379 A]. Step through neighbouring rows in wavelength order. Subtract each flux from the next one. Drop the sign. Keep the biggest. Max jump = 1.84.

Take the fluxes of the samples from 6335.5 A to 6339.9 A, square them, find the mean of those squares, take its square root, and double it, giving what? 55.0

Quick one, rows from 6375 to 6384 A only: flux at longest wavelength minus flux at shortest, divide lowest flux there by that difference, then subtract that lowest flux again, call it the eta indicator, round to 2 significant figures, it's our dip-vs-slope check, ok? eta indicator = -14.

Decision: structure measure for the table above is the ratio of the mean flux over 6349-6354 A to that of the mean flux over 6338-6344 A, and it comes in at 1.01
